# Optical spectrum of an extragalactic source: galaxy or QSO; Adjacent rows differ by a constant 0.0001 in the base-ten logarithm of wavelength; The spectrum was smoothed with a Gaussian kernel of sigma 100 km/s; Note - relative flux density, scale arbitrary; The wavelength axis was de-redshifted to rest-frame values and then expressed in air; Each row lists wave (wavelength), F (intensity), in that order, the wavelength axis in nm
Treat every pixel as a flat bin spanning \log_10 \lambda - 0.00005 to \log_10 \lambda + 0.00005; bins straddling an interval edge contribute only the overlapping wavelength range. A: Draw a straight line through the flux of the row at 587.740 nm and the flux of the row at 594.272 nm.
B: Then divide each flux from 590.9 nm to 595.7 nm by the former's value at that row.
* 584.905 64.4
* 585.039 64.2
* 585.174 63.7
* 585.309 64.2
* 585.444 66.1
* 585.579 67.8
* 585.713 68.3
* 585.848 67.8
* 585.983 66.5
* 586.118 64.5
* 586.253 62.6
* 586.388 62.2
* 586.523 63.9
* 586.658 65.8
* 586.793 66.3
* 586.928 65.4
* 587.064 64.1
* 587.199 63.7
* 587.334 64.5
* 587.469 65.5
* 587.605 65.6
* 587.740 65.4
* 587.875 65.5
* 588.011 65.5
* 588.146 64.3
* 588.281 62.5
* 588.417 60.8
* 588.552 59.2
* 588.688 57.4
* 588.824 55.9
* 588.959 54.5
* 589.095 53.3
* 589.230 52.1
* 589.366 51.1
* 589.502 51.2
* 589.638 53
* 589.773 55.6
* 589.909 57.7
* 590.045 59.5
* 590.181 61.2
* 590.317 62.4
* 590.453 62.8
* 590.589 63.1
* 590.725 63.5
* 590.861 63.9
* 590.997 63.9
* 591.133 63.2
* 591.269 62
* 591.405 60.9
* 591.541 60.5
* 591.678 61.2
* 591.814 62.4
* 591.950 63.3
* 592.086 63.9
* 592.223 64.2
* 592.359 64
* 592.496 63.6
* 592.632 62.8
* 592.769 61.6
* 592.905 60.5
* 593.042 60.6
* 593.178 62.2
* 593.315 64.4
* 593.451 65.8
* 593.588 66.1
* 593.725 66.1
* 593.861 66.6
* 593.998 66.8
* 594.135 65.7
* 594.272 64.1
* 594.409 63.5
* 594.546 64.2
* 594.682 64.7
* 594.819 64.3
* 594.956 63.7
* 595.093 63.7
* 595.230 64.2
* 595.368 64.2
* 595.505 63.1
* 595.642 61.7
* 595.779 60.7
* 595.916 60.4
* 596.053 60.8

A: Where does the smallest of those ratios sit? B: 591.541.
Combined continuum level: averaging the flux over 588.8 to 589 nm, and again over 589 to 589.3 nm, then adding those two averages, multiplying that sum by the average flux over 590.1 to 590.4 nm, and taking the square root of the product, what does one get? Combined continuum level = 81.7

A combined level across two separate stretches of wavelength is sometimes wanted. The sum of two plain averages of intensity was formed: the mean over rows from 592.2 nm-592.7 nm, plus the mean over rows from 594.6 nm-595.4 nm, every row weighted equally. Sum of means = 128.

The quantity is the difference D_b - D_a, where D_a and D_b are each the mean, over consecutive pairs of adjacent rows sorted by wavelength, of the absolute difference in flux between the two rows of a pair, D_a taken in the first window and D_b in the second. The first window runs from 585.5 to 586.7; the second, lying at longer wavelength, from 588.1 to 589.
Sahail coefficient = 0.4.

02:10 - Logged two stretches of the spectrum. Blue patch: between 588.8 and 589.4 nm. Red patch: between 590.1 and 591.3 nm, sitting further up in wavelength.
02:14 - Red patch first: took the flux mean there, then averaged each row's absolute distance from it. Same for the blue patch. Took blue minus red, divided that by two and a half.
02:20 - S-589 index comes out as 0.3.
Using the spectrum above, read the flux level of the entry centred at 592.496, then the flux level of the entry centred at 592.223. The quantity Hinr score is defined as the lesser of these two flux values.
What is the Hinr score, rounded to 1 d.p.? 63.6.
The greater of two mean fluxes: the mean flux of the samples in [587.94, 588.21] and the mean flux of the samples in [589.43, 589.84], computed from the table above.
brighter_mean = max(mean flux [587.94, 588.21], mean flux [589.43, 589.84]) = 64.9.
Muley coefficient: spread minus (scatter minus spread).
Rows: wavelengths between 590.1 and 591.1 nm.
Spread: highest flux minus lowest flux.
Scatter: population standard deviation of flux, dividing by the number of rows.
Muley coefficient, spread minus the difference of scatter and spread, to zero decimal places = 5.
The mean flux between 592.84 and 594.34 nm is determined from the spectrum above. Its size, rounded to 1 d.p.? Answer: 64.4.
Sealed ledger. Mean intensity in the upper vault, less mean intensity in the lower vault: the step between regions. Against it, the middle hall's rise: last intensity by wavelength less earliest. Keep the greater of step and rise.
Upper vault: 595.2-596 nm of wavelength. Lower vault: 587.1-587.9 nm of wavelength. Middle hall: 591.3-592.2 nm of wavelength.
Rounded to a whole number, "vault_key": 3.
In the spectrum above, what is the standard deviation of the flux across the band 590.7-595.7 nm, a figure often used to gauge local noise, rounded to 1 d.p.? 1.7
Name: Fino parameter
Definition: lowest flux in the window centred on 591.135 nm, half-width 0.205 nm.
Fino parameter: 62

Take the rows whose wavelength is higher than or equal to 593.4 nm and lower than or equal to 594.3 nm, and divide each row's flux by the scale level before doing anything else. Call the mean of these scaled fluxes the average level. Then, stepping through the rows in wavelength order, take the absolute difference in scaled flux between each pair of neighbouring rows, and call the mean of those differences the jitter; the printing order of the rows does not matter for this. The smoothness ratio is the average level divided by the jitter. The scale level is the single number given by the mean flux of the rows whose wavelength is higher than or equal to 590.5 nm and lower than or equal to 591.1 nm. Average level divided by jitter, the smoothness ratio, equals 107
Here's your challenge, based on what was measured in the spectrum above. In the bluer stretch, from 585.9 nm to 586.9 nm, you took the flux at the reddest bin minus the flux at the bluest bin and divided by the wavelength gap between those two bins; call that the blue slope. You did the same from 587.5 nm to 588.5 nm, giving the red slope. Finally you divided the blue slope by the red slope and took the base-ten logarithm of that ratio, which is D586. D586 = -1.4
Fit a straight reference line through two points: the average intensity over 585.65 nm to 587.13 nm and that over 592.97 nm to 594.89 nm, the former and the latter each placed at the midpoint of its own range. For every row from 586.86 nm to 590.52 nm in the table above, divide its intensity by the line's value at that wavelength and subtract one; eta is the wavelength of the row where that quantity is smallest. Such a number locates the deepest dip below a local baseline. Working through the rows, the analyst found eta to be 589.366 nm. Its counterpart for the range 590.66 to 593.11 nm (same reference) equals 591.541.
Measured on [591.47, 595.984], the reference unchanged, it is 591.541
